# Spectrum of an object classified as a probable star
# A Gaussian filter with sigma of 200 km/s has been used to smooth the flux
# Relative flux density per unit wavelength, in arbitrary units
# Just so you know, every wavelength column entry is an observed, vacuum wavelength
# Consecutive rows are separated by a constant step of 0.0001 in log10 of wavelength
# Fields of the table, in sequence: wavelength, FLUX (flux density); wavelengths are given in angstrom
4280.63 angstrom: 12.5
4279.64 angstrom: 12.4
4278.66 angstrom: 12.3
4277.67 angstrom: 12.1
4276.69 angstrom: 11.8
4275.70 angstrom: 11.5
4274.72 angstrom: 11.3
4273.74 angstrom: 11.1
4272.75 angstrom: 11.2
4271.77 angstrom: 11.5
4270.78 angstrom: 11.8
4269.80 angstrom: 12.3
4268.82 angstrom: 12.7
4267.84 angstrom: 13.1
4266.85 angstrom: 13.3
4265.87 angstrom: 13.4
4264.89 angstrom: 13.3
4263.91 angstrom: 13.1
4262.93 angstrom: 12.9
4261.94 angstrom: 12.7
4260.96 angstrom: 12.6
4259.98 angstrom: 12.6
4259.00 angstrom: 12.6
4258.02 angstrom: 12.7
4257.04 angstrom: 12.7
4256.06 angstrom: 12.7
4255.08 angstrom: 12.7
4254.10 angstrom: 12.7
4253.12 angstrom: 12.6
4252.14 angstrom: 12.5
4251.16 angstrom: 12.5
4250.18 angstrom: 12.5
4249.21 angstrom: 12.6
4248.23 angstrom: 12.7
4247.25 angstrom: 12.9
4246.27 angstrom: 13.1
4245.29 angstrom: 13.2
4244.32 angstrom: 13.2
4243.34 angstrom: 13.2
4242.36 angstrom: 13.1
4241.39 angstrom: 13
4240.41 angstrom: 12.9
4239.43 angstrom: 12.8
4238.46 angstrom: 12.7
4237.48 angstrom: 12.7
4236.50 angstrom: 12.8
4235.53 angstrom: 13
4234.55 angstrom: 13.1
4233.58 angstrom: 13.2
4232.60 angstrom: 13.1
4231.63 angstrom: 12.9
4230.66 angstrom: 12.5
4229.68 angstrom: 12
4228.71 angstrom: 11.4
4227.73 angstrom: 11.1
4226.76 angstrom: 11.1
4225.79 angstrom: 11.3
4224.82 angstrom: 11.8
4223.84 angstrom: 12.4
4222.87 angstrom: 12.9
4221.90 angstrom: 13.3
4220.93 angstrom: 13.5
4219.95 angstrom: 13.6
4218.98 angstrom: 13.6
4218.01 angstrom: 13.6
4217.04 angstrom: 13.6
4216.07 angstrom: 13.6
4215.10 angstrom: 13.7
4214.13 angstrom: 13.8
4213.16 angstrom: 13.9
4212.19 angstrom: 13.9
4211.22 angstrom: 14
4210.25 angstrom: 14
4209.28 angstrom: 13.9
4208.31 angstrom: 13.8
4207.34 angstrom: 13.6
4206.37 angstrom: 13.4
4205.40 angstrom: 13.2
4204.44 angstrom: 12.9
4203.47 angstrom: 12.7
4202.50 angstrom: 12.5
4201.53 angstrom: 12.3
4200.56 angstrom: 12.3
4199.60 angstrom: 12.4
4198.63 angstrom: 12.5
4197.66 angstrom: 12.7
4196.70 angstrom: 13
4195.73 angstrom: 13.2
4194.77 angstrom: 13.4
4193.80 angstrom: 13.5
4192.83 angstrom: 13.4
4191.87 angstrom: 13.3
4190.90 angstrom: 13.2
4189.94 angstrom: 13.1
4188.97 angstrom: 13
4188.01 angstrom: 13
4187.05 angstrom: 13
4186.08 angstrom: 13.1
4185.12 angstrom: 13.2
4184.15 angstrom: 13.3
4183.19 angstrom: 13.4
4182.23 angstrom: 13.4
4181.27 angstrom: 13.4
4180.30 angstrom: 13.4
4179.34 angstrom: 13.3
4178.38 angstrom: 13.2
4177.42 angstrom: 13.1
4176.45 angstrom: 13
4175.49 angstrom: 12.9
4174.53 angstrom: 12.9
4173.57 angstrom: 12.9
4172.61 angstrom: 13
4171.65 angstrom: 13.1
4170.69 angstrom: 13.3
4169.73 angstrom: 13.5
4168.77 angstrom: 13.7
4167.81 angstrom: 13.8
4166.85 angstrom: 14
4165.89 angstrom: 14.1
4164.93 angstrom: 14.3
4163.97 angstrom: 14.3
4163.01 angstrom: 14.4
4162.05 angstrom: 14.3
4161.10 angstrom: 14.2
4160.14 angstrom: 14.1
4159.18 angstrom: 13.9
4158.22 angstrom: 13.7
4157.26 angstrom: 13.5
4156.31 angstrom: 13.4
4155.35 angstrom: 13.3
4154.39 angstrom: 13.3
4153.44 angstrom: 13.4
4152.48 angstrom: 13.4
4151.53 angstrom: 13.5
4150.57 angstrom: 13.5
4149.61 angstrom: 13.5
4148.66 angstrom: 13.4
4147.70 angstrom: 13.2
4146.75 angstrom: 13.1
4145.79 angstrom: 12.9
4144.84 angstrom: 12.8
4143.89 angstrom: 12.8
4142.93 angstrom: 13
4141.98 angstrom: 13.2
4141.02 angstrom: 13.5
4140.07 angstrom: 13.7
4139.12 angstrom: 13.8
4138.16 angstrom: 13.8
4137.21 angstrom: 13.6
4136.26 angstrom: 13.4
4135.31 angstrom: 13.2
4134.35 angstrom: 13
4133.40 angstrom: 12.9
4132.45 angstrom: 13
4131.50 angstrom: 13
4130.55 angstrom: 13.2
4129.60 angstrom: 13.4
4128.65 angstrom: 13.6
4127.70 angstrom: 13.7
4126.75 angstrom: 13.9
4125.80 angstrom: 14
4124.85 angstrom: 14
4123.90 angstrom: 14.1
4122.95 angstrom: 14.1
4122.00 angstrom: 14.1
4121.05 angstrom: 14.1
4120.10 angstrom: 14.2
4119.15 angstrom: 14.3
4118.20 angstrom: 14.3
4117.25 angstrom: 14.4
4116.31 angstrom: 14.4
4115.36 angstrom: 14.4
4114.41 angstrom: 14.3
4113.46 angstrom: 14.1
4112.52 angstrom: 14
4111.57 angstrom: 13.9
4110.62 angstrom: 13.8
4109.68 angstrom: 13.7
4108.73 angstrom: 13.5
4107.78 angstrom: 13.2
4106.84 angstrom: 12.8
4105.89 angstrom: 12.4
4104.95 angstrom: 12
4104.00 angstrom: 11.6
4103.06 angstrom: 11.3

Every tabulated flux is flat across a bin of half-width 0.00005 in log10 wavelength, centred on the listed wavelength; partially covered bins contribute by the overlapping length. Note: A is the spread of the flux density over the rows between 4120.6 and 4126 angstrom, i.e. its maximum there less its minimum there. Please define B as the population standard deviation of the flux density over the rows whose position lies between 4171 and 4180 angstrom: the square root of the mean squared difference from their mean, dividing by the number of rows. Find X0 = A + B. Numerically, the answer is 0.2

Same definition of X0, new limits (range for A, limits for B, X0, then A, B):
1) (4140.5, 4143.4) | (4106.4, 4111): 0.9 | 0.50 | 0.36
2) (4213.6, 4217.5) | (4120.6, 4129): 0.4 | 0.20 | 0.18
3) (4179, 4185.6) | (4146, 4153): 0.3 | 0.20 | 0.15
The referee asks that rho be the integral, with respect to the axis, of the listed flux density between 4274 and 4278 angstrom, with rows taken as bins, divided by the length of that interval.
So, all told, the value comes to 11.6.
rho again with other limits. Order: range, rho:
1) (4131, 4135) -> 13.0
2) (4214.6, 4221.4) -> 13.6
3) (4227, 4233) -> 12.1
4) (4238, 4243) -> 12.9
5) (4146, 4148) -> 13.1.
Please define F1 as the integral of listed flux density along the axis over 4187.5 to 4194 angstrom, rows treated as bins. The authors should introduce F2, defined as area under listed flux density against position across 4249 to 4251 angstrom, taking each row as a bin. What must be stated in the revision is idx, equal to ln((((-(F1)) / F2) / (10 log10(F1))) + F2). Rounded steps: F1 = 86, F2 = 25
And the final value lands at 3.22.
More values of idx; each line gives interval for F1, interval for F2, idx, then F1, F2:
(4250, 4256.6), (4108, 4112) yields 4.00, 83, 55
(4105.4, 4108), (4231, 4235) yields 3.96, 33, 52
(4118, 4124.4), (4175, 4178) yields 3.66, 91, 39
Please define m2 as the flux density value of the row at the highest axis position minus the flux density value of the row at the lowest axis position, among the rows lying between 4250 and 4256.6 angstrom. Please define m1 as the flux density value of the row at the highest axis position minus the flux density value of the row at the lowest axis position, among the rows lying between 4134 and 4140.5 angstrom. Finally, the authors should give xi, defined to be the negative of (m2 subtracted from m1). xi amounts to -0.5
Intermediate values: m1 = 0.7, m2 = 0.2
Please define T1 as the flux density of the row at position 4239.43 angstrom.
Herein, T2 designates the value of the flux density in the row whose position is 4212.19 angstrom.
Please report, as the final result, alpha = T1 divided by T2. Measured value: 0.92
